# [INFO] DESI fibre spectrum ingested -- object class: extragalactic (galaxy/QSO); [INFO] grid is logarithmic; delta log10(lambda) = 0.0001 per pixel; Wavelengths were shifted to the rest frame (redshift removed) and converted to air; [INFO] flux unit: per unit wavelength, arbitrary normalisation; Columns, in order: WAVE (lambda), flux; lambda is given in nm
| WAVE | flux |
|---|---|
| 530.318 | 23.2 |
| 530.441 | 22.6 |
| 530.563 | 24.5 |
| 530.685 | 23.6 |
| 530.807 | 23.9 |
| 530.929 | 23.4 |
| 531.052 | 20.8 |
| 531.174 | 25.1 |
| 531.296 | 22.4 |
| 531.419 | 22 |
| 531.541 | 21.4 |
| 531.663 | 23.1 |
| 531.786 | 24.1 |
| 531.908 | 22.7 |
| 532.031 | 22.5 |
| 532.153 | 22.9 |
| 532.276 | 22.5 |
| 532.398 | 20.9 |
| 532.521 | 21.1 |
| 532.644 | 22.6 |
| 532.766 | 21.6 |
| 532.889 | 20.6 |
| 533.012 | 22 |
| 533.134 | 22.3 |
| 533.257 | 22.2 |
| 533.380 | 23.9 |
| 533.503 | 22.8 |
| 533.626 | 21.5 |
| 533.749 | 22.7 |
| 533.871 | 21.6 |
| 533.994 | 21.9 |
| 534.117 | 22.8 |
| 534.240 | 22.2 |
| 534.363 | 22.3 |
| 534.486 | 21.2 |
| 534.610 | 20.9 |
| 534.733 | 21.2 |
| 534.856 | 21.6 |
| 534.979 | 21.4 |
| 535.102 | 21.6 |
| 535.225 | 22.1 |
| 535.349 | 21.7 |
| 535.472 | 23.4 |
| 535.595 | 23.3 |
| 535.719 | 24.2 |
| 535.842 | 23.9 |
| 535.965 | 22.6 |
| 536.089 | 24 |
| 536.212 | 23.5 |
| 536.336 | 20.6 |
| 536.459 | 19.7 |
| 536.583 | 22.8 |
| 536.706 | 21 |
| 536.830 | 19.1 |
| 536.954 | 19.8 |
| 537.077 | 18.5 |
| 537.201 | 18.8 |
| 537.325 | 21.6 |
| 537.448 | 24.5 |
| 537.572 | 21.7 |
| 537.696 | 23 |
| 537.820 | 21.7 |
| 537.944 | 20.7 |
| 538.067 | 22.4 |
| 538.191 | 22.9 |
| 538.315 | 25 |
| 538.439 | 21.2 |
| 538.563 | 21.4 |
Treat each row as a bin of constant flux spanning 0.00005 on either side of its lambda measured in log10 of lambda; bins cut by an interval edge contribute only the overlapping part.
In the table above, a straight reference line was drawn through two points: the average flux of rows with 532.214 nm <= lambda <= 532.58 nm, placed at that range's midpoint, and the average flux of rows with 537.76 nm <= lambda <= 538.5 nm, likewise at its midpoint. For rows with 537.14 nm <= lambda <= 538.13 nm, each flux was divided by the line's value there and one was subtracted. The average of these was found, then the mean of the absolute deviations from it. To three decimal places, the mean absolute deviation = 0.050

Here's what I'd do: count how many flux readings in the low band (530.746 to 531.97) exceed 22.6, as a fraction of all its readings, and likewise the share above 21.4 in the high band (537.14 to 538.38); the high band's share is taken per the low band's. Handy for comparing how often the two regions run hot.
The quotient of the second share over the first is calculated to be 1.33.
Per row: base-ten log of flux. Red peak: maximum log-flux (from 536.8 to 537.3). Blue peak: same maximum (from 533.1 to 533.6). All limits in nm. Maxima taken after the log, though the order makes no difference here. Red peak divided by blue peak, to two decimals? 0.94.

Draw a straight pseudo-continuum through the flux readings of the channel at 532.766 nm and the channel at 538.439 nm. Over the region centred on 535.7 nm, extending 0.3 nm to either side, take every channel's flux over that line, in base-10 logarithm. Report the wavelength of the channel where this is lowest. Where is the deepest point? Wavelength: 535.965 nm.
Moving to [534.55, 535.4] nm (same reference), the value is 534.610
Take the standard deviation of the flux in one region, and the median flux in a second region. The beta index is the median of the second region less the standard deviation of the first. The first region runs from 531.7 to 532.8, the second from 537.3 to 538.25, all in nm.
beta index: 21.1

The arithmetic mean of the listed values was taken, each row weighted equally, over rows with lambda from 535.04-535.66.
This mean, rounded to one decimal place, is 22.4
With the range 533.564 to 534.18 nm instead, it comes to 22.1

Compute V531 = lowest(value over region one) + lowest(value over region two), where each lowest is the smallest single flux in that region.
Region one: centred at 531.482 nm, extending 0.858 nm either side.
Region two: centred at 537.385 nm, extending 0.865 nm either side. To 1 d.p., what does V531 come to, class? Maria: 39.3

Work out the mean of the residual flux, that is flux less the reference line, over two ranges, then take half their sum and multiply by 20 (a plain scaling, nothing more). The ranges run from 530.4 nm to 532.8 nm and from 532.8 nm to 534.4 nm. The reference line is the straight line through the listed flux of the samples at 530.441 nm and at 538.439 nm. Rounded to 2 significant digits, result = 4.6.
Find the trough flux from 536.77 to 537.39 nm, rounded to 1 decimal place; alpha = 18.5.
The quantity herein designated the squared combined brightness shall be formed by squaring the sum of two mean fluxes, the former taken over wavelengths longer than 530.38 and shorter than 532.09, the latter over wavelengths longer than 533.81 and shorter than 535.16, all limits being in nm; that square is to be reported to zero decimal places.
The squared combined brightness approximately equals 1999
